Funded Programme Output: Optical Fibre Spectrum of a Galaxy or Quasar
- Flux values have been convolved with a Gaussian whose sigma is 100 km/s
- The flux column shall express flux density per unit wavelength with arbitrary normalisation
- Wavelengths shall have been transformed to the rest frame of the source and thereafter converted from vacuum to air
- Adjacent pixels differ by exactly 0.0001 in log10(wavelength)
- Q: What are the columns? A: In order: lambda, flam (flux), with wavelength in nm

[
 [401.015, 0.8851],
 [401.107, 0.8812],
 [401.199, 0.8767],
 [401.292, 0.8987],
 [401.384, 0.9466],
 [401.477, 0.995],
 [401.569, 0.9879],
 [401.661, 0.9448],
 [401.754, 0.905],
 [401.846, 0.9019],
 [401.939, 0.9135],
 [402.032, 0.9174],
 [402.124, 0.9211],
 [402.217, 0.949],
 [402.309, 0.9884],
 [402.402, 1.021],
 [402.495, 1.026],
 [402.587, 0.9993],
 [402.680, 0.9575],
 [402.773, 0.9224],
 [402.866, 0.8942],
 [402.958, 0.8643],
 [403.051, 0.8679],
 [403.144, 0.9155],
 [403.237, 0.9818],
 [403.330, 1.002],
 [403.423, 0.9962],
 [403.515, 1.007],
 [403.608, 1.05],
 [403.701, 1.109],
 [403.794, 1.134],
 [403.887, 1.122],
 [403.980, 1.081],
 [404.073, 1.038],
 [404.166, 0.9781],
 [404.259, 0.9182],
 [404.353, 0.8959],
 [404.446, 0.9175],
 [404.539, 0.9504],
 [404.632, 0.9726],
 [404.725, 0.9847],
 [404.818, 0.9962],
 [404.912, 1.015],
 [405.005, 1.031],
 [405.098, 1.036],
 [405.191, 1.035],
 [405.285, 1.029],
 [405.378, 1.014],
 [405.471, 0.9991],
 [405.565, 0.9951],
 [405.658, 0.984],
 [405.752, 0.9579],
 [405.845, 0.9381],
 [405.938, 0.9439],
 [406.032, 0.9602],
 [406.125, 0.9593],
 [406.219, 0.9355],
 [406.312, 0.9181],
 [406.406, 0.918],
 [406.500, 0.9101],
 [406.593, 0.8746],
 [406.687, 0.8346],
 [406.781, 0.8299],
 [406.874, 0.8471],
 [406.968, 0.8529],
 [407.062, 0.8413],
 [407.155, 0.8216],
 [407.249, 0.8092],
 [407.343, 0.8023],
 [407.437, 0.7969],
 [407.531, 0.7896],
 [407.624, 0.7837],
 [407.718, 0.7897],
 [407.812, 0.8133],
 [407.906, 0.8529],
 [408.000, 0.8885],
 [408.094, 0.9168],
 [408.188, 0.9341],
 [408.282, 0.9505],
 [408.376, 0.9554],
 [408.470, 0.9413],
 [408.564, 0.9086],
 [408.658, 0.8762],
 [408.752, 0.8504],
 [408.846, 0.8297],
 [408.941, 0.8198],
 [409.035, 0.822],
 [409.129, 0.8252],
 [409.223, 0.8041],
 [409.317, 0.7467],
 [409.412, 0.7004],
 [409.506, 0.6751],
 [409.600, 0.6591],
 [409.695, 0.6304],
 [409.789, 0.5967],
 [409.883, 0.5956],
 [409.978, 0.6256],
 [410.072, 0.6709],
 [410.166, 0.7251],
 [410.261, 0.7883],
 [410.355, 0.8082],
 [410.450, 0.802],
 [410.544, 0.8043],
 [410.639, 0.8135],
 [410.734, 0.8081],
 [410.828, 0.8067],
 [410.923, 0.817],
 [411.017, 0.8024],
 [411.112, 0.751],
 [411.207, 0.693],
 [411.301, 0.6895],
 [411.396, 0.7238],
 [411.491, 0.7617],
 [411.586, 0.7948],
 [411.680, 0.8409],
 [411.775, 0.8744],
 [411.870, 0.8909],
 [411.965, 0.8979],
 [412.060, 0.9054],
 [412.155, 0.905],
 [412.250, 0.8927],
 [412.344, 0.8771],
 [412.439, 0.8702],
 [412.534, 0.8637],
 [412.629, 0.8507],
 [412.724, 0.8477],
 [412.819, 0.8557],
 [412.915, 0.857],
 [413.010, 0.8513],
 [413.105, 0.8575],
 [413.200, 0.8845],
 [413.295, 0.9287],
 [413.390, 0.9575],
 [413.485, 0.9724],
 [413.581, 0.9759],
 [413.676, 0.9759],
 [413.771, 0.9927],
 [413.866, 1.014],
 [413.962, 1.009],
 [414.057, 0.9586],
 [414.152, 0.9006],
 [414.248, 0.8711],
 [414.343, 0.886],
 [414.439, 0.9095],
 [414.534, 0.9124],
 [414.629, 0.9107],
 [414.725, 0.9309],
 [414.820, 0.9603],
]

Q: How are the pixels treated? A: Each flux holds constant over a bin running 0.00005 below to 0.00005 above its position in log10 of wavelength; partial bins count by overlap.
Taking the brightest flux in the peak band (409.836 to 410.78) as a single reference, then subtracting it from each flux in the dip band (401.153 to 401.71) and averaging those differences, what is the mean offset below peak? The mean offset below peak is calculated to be 0.13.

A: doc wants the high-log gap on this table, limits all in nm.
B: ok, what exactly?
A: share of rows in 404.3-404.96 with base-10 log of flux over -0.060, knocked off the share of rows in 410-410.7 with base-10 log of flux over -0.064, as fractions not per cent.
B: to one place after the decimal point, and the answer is -1.0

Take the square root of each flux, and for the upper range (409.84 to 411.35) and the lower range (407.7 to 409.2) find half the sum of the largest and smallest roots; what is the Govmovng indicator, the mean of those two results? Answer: 0.89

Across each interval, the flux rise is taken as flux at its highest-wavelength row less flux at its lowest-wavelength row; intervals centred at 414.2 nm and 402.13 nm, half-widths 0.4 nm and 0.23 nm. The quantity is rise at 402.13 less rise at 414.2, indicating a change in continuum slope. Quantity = 0.18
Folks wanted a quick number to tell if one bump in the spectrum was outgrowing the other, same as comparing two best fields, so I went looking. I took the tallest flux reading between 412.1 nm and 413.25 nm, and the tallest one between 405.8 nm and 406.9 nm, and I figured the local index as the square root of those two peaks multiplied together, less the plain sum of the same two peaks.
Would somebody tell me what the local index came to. -0.933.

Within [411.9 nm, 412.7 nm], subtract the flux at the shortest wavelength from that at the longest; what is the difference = -0.05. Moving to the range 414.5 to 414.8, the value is 0.02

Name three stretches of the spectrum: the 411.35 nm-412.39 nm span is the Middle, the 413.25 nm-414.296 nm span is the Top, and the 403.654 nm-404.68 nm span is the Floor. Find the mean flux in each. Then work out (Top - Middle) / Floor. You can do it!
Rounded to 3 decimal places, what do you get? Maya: 0.107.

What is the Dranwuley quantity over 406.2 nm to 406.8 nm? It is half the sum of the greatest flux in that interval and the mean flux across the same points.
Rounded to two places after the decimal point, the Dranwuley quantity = 0.91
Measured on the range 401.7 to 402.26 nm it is 0.93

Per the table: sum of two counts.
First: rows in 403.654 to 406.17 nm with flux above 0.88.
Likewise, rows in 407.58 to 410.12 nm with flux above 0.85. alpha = 37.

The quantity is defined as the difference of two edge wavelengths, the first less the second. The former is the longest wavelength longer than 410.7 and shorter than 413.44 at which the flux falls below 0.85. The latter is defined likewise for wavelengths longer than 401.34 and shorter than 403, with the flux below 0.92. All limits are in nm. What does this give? 9.77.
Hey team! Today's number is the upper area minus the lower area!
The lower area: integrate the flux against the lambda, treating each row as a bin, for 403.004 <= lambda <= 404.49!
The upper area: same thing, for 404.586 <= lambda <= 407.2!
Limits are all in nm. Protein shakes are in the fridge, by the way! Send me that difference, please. 1.0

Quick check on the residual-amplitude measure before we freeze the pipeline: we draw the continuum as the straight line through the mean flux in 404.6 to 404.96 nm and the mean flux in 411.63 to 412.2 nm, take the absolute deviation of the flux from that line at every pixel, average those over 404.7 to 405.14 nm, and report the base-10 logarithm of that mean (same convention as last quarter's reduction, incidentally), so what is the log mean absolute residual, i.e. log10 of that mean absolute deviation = -1.6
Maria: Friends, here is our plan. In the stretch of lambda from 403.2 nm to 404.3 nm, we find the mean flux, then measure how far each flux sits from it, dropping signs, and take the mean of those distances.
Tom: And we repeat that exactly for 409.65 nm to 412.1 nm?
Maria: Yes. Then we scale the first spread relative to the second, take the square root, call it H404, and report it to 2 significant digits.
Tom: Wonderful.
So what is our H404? 0.86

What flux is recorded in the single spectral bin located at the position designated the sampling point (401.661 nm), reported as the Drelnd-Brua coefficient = 0.9448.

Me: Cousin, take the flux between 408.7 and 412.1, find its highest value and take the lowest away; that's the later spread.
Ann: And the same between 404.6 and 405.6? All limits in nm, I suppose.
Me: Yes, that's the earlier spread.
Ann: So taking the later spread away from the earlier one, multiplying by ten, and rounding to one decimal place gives -2.5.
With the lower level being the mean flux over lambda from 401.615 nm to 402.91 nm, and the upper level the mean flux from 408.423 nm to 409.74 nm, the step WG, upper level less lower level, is -0.155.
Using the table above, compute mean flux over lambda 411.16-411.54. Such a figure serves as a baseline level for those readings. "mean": 0.72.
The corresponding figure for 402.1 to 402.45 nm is 0.97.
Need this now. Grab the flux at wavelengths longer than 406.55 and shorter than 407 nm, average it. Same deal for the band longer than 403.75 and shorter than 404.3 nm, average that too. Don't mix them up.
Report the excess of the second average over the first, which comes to 0.20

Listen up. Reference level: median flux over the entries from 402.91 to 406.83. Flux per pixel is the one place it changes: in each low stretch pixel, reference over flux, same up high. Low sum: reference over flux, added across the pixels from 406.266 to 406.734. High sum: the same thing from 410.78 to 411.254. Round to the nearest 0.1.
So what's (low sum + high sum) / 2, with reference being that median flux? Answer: 5.9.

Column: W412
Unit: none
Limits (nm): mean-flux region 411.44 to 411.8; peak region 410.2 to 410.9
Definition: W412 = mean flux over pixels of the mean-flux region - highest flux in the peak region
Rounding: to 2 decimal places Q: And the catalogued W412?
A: 0.00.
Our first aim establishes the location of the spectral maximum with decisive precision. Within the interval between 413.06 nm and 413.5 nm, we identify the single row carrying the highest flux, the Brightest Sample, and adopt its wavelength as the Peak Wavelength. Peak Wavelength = 413.485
